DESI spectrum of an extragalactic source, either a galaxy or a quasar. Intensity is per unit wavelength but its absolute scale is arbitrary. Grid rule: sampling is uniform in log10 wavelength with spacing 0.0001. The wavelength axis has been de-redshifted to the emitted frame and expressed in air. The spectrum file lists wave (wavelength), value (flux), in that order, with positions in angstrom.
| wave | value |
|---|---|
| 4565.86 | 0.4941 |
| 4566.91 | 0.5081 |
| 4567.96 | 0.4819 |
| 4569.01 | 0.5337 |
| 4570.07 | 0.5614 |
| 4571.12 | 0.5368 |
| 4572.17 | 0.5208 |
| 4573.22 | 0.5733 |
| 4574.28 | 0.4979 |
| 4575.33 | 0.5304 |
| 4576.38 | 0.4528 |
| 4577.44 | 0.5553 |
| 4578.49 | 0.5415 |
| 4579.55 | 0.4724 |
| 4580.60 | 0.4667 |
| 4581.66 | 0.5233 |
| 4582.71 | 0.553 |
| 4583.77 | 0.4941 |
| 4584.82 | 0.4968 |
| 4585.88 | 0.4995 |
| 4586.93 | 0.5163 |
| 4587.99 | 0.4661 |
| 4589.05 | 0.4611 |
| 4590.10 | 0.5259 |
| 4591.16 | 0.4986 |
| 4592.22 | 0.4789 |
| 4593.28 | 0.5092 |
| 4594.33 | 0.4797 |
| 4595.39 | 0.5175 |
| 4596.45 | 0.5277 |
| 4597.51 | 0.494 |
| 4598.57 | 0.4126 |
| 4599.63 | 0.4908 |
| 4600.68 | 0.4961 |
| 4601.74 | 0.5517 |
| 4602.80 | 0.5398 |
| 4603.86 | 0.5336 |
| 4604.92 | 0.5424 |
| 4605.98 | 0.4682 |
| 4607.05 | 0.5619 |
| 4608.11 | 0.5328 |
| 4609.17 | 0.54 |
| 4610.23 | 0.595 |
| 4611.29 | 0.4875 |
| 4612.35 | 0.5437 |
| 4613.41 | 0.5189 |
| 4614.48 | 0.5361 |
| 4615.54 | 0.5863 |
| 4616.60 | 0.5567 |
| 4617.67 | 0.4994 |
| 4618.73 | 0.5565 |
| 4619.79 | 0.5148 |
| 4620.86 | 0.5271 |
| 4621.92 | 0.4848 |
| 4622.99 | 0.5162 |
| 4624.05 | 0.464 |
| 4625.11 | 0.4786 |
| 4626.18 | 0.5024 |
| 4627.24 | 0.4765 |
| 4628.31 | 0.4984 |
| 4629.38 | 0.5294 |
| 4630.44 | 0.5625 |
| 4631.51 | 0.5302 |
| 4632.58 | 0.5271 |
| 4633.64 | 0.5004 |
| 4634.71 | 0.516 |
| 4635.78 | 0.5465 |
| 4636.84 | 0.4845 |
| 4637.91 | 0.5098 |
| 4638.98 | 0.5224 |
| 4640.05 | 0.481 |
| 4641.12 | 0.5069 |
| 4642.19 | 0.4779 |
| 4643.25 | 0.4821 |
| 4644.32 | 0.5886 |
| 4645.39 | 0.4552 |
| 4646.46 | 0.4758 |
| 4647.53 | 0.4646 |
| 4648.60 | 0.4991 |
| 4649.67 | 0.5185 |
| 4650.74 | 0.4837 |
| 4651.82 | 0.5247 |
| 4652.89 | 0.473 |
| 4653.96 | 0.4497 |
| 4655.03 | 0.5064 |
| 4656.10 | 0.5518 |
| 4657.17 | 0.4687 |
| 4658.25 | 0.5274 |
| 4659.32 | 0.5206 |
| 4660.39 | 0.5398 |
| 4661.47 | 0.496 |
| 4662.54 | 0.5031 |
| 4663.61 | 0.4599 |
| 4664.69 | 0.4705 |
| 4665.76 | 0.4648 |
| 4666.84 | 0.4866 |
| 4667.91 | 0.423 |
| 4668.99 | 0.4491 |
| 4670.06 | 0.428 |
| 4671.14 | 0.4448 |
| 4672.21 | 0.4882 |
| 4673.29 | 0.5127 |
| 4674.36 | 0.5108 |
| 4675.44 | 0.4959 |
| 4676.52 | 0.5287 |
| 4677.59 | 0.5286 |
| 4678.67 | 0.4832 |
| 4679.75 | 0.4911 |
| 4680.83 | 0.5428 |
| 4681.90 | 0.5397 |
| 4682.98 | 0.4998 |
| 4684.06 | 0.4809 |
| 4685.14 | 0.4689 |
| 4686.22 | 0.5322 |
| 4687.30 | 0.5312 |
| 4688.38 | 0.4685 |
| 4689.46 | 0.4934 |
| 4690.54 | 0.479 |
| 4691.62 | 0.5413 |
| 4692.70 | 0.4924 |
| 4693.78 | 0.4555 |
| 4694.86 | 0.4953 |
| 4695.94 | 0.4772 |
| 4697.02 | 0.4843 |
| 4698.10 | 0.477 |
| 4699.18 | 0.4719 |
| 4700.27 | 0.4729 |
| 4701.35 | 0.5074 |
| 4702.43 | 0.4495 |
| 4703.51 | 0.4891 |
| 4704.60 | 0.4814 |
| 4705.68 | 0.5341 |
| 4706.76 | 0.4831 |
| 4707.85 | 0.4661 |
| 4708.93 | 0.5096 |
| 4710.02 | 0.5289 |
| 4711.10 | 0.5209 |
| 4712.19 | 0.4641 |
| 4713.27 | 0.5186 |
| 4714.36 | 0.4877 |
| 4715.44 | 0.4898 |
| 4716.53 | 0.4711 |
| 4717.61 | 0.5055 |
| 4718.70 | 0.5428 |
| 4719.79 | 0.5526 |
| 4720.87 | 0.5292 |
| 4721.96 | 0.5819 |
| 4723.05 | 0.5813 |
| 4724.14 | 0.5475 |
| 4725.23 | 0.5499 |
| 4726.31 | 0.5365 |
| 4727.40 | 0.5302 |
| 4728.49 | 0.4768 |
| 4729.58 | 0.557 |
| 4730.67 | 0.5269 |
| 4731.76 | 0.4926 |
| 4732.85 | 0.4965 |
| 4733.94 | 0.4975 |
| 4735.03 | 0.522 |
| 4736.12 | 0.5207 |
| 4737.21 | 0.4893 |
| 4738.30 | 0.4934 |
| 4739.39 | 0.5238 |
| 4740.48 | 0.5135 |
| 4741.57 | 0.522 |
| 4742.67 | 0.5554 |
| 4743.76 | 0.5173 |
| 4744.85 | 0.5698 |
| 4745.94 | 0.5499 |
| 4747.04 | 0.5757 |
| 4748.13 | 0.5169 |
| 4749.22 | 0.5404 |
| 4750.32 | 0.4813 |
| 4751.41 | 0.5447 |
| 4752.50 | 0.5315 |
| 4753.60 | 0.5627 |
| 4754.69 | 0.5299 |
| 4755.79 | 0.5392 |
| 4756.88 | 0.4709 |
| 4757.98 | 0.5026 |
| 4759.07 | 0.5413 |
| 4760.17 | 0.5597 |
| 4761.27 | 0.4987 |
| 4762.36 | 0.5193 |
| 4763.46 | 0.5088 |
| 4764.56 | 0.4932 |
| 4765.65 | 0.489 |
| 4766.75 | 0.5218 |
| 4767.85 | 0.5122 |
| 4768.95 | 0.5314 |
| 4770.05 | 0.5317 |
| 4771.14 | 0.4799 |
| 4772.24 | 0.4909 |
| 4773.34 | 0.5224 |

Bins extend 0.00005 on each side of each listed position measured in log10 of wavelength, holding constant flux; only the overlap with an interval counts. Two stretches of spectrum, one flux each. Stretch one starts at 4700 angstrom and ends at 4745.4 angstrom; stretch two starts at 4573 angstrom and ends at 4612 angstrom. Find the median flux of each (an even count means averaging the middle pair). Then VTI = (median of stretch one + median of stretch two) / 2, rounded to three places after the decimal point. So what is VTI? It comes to 0.514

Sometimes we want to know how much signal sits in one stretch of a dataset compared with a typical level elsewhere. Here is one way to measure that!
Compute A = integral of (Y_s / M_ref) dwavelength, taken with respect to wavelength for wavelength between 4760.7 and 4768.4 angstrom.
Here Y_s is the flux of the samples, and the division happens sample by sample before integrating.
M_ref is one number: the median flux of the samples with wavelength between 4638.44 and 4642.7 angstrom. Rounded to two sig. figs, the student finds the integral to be 7.9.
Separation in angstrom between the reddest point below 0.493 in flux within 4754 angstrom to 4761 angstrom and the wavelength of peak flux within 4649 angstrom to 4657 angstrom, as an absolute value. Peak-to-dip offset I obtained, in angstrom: 100.8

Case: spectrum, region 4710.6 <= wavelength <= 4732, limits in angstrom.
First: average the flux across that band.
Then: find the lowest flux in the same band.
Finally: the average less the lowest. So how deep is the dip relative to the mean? 0.059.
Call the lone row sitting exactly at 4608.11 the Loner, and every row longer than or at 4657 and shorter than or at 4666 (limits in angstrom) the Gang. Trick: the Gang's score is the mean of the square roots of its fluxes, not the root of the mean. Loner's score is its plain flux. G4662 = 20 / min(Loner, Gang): 37.5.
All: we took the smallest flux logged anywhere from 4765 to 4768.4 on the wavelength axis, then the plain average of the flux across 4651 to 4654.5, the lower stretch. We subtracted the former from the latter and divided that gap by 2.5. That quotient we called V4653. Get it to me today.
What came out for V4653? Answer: -0.003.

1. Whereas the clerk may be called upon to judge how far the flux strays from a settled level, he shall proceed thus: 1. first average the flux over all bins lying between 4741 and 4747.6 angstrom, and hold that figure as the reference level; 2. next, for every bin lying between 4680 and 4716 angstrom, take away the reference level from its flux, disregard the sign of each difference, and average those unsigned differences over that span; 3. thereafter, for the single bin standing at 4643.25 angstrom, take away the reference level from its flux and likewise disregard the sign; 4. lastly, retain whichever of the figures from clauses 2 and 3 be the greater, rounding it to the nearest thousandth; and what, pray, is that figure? 0.066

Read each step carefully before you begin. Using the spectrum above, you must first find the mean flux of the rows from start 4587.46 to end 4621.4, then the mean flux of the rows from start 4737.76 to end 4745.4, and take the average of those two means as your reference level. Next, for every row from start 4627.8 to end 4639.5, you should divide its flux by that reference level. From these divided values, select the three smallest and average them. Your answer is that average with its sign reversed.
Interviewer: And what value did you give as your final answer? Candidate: -0.95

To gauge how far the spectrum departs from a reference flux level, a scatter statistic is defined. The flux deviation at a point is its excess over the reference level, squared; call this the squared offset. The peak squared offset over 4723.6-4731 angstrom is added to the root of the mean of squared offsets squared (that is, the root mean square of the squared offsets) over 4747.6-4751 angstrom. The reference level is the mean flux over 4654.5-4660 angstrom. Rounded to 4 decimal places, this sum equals 0.0025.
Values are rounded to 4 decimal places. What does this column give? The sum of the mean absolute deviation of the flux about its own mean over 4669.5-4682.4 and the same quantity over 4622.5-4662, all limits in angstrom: 0.0530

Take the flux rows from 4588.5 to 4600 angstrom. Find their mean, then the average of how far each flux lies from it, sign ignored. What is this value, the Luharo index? 0.0236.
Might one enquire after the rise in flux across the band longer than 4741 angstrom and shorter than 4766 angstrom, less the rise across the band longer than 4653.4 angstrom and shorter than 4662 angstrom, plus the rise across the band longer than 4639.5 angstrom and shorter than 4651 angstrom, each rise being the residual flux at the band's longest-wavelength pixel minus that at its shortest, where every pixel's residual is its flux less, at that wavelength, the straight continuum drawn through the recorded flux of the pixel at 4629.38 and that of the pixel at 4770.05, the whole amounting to -0.08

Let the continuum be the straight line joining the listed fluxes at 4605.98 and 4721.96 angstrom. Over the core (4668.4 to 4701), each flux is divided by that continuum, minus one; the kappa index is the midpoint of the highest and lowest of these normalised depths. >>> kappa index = -0.10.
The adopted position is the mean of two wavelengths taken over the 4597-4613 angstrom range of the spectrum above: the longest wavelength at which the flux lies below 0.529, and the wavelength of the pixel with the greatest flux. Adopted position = 4610.8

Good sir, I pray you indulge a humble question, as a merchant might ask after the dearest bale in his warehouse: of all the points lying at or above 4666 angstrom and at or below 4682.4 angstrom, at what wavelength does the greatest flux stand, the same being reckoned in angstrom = 4680.83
